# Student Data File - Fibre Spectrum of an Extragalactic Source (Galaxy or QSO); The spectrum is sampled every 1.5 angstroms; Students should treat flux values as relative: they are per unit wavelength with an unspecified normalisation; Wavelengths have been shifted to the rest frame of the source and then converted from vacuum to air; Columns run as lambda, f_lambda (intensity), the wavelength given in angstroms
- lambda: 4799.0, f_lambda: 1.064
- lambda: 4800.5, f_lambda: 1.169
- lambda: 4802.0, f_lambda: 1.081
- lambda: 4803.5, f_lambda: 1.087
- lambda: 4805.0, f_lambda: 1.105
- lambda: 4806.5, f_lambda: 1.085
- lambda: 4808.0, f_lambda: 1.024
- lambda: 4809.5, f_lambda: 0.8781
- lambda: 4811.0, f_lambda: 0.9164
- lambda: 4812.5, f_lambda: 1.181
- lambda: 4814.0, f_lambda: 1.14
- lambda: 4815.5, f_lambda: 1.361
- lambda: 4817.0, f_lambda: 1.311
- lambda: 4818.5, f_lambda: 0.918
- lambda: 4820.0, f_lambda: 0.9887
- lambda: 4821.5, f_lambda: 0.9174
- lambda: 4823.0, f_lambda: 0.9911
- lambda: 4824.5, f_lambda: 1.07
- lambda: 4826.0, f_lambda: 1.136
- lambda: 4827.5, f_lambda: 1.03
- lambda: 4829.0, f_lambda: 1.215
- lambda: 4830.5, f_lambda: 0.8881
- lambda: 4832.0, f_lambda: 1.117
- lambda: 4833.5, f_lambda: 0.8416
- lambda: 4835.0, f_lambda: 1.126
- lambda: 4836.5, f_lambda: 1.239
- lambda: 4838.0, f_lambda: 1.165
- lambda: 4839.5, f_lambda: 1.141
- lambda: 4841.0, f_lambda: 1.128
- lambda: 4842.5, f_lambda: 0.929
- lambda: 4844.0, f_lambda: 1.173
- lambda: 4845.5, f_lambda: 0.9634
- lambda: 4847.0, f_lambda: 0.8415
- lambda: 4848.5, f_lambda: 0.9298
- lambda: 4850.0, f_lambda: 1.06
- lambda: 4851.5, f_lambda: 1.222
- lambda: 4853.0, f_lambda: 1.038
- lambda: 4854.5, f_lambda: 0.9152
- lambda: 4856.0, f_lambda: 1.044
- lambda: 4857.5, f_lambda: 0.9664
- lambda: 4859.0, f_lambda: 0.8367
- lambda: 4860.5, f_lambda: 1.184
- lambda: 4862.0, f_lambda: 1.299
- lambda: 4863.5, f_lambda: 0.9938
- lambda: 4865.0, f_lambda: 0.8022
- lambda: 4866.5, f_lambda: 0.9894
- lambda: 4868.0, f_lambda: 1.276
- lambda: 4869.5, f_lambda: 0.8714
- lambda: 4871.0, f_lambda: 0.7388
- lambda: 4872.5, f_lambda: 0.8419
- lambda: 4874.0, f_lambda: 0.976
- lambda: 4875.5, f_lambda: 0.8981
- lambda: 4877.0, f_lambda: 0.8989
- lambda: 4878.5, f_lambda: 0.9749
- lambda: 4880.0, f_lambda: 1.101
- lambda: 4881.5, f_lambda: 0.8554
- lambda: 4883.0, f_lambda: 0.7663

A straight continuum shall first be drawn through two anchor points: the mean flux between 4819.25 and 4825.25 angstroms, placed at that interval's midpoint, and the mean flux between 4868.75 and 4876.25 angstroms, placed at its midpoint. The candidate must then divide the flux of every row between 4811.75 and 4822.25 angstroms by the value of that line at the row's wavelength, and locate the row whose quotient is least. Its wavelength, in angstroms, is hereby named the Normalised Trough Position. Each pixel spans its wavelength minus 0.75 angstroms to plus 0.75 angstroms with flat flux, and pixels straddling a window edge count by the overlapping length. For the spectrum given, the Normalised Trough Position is 4818.5 angstroms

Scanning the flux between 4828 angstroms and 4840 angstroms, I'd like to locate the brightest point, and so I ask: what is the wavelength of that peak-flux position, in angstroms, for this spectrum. 4836.5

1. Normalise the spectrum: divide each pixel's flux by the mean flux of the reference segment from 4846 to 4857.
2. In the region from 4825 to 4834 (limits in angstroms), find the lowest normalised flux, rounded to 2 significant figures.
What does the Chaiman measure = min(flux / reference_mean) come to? 0.84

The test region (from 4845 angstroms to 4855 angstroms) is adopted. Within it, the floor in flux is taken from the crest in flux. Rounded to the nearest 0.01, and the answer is 0.38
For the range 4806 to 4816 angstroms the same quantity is 0.48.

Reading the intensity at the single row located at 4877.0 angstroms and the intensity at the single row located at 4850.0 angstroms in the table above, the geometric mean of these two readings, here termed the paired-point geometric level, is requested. 0.98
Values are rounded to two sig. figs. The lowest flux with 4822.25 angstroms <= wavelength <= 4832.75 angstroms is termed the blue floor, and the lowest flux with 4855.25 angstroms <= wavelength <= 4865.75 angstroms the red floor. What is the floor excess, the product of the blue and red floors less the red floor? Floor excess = -0.090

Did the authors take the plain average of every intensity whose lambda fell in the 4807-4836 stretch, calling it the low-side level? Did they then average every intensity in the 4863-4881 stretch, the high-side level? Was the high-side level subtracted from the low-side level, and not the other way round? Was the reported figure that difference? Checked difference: 0.11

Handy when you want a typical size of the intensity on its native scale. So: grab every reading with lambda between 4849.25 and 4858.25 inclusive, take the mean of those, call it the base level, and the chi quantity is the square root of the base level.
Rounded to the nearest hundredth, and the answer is 1.02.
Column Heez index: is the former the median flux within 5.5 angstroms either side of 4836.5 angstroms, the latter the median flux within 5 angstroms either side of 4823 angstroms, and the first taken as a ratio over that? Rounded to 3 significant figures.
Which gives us 1.14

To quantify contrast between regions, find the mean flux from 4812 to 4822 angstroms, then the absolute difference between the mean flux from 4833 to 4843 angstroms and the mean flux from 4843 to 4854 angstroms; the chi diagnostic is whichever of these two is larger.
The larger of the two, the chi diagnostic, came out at 1.12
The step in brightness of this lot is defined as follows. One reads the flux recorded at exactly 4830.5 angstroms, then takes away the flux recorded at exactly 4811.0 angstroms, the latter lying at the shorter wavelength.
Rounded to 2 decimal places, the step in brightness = -0.03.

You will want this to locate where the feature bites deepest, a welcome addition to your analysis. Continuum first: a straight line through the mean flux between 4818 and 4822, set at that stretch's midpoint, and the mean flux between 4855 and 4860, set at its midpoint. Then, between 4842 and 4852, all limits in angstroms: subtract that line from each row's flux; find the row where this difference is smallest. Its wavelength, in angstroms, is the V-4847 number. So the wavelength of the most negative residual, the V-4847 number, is 4847.0 angstroms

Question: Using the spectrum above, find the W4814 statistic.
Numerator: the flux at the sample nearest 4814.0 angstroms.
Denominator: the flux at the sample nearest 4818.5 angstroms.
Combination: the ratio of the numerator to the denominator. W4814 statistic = 1.24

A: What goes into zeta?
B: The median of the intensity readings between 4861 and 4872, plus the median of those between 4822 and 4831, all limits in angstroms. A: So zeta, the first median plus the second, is 2.04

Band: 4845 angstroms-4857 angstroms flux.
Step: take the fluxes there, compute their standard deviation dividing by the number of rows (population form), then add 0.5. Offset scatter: 0.61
